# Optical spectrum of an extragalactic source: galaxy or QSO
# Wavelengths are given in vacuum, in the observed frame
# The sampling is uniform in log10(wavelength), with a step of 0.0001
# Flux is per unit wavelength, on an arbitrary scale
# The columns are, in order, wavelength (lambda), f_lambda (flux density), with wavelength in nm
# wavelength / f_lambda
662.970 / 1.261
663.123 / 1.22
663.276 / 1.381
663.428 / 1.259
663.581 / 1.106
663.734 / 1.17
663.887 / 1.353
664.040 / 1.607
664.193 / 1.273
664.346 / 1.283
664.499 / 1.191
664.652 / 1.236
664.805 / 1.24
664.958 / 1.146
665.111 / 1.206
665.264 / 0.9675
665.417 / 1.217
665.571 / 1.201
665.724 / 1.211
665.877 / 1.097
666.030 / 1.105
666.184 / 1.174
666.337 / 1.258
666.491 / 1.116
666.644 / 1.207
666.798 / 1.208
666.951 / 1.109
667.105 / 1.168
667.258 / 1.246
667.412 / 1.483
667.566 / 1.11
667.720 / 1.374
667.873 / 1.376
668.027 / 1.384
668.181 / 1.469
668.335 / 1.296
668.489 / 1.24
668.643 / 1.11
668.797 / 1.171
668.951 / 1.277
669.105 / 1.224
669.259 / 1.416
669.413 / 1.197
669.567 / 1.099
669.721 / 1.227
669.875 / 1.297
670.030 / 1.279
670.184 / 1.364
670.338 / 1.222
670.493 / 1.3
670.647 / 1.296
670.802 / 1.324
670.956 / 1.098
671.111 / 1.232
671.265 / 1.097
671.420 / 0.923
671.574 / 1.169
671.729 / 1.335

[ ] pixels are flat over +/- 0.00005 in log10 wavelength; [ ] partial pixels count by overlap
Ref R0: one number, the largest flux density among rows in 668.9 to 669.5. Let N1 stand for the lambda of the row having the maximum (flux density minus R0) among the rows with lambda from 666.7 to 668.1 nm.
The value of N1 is 667.412 nm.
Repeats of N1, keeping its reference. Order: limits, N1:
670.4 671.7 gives 670.802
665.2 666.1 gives 665.417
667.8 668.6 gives 668.181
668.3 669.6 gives 669.259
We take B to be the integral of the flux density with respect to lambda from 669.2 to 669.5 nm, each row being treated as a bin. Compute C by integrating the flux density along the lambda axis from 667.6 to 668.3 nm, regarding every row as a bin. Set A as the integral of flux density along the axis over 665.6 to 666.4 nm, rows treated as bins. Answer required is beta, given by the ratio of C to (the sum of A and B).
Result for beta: 0.7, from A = 0.9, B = 0.4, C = 1.0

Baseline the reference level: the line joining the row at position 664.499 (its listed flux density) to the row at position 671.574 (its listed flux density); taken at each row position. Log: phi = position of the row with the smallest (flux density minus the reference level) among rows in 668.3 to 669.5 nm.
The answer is 668.643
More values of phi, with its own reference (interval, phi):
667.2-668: 667.566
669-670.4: 669.567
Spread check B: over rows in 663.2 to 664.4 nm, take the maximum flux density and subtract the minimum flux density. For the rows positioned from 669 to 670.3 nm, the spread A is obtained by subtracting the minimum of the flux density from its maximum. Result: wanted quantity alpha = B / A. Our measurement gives 1.58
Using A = 0.32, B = 0.5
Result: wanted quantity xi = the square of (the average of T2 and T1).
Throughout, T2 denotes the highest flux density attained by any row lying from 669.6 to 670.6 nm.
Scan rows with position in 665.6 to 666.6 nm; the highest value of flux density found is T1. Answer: 1.72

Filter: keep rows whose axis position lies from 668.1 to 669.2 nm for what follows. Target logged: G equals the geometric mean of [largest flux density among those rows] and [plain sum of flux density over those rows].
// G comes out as 3.6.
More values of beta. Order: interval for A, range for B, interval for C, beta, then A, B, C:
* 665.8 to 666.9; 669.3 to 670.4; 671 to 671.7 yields 0.3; 1.3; 1.4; 0.8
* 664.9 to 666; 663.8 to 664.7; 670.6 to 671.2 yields 0.3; 1.3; 1.2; 0.7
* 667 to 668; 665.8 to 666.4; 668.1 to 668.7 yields 0.4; 1.3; 0.7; 0.8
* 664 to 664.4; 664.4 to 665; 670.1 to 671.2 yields 1.1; 0.5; 0.7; 1.4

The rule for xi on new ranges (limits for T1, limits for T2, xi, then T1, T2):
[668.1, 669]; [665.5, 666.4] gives 1.86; 1.469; 1.258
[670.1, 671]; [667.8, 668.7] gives 2.01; 1.364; 1.469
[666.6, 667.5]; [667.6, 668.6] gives 2.18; 1.483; 1.469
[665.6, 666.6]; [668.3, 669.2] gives 1.63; 1.258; 1.296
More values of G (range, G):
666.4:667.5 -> 3.6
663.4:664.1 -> 3.2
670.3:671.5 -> 3.5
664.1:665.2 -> 3.3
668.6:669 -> 2.1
